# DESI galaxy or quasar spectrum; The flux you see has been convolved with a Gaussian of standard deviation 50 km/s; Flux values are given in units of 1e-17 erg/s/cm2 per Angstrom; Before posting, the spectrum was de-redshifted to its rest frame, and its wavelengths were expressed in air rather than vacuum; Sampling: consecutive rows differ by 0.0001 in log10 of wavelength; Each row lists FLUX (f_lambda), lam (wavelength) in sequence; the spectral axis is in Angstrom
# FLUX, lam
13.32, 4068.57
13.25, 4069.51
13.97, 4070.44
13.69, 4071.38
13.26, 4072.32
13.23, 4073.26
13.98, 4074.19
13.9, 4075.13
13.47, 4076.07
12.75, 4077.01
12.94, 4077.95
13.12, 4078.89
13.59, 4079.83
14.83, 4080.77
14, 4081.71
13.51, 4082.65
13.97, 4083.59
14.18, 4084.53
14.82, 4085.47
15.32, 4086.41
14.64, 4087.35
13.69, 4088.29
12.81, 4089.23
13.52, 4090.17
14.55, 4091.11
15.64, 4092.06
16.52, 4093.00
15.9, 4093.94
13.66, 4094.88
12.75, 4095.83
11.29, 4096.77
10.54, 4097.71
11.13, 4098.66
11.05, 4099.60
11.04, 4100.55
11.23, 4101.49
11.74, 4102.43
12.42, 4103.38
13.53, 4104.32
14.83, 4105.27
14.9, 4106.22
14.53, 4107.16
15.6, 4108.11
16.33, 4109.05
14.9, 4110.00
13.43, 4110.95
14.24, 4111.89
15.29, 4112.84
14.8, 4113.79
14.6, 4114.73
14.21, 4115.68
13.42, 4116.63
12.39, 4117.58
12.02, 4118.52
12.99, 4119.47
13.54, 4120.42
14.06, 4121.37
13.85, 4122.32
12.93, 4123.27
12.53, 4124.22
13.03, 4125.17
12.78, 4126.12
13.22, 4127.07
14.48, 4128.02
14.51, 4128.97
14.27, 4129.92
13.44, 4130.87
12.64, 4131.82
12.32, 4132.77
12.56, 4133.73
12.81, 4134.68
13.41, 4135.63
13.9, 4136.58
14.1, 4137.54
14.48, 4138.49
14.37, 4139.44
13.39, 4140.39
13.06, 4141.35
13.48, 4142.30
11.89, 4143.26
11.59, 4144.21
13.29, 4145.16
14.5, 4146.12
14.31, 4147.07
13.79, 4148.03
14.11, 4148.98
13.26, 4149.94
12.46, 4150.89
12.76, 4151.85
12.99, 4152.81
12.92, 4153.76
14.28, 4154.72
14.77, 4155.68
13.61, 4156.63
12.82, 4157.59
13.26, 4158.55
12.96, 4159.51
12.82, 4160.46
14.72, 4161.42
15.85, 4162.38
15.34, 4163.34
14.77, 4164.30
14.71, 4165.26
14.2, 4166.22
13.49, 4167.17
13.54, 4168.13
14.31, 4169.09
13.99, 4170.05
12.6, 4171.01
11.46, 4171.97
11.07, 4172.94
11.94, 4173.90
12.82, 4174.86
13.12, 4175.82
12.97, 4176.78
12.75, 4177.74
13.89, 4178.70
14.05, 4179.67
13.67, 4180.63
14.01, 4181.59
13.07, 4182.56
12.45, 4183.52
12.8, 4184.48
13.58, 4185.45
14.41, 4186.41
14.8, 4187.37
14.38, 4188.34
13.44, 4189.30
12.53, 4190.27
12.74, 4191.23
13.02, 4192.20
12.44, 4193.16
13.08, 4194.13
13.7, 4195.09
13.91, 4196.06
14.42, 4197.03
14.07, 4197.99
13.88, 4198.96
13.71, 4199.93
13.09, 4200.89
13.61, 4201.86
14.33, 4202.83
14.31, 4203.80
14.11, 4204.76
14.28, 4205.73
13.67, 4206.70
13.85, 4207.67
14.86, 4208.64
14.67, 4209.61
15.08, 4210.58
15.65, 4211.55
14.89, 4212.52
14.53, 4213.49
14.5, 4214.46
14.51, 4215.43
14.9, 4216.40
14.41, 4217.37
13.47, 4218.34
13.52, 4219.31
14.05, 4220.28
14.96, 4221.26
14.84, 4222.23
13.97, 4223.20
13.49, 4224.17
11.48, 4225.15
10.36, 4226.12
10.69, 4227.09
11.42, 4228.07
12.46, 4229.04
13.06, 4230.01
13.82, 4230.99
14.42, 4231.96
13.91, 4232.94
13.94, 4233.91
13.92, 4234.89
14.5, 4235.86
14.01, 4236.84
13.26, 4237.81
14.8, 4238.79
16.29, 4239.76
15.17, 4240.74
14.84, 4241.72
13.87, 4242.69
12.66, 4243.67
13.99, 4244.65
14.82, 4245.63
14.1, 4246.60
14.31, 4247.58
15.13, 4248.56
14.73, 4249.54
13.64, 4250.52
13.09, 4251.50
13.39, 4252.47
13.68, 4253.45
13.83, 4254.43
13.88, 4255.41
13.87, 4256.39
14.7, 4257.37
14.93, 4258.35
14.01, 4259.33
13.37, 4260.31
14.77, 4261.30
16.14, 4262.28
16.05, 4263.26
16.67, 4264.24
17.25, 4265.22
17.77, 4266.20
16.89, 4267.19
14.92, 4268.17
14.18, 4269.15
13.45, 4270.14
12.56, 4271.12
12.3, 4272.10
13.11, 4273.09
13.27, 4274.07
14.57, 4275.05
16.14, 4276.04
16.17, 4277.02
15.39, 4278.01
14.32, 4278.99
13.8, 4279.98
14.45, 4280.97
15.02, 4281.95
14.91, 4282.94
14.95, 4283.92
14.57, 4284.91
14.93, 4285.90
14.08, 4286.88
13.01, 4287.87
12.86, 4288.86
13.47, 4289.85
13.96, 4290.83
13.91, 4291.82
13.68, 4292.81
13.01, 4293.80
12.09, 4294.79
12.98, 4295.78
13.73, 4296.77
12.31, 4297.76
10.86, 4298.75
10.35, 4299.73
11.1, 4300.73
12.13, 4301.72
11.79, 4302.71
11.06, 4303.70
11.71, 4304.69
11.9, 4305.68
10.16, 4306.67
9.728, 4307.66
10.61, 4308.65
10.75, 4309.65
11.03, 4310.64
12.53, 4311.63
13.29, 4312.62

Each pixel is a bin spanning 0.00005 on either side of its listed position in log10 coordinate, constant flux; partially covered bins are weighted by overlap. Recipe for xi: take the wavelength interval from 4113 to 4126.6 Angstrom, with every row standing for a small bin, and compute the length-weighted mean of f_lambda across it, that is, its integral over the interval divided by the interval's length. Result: 13.4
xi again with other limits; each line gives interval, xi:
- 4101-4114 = 14.1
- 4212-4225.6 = 14.1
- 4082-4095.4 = 14.5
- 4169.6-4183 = 12.9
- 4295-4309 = 11.5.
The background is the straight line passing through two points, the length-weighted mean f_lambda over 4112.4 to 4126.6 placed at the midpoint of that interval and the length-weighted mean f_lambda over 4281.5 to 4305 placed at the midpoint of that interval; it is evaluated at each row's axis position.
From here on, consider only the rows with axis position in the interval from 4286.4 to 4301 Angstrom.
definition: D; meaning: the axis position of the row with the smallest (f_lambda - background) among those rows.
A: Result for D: 4299.73 Angstrom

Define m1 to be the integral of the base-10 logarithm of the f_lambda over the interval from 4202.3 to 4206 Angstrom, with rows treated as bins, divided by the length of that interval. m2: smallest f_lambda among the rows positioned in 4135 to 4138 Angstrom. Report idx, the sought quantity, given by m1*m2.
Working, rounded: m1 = 1.154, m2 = 13.41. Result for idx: 15.5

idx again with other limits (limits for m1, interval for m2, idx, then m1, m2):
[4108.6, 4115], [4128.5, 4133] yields 14.4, 1.170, 12.32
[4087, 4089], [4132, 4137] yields 14.1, 1.146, 12.32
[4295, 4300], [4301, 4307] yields 11.0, 1.083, 10.16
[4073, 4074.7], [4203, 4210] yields 15.6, 1.139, 13.67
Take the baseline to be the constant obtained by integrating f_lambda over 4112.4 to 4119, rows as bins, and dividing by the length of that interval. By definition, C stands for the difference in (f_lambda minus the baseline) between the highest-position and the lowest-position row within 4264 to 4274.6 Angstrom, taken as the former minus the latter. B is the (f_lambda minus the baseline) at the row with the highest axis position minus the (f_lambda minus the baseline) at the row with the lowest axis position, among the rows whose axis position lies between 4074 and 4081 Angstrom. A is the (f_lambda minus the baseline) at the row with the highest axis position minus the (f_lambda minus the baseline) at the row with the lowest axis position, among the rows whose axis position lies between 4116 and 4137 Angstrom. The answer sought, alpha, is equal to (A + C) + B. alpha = -2.1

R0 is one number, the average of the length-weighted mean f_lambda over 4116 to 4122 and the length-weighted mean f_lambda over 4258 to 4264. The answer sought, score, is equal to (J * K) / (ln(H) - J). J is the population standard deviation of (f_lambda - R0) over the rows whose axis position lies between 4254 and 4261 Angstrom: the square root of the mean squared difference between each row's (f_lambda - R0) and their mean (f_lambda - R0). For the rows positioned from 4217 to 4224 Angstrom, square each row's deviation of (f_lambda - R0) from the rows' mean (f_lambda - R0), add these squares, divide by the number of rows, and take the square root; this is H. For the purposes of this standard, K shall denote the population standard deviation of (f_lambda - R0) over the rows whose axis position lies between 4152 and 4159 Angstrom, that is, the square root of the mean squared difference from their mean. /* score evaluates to -0.31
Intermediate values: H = 0.5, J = 0.50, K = 0.69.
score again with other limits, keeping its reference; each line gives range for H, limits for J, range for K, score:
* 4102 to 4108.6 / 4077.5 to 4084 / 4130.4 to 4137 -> -1.01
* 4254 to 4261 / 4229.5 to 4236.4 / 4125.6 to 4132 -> -0.29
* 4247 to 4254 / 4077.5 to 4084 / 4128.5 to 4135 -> -0.49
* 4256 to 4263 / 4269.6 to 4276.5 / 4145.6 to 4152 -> -0.64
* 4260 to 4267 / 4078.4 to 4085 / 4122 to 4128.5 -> -1.81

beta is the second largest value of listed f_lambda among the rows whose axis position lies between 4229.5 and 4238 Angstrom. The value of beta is 14.42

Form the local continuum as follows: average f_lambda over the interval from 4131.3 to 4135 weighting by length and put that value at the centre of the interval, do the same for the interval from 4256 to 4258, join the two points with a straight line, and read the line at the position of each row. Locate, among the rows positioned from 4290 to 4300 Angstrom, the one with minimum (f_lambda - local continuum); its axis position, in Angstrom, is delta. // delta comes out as 4299.73 Angstrom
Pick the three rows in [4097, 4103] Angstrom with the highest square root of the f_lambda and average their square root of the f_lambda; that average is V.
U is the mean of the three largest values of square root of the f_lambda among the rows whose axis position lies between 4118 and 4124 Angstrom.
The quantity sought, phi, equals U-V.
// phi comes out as 0.35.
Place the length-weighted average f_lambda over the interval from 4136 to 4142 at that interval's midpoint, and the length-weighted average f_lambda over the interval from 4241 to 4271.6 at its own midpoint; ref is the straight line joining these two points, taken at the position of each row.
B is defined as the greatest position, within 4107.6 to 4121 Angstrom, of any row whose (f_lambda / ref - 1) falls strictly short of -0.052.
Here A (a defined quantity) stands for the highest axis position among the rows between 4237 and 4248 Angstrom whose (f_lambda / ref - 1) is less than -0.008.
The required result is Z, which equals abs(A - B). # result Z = 128.1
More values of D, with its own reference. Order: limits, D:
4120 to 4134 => 4132.77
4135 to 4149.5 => 4144.21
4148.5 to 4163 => 4150.89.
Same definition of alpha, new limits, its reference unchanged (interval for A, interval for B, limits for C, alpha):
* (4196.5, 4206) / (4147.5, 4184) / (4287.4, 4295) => -2.4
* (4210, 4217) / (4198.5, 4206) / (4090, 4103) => -1.6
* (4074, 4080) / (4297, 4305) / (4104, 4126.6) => -1.7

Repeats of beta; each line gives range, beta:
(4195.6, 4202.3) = 14.07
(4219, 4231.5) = 14.84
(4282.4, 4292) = 14.93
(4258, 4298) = 17.25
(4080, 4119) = 16.33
